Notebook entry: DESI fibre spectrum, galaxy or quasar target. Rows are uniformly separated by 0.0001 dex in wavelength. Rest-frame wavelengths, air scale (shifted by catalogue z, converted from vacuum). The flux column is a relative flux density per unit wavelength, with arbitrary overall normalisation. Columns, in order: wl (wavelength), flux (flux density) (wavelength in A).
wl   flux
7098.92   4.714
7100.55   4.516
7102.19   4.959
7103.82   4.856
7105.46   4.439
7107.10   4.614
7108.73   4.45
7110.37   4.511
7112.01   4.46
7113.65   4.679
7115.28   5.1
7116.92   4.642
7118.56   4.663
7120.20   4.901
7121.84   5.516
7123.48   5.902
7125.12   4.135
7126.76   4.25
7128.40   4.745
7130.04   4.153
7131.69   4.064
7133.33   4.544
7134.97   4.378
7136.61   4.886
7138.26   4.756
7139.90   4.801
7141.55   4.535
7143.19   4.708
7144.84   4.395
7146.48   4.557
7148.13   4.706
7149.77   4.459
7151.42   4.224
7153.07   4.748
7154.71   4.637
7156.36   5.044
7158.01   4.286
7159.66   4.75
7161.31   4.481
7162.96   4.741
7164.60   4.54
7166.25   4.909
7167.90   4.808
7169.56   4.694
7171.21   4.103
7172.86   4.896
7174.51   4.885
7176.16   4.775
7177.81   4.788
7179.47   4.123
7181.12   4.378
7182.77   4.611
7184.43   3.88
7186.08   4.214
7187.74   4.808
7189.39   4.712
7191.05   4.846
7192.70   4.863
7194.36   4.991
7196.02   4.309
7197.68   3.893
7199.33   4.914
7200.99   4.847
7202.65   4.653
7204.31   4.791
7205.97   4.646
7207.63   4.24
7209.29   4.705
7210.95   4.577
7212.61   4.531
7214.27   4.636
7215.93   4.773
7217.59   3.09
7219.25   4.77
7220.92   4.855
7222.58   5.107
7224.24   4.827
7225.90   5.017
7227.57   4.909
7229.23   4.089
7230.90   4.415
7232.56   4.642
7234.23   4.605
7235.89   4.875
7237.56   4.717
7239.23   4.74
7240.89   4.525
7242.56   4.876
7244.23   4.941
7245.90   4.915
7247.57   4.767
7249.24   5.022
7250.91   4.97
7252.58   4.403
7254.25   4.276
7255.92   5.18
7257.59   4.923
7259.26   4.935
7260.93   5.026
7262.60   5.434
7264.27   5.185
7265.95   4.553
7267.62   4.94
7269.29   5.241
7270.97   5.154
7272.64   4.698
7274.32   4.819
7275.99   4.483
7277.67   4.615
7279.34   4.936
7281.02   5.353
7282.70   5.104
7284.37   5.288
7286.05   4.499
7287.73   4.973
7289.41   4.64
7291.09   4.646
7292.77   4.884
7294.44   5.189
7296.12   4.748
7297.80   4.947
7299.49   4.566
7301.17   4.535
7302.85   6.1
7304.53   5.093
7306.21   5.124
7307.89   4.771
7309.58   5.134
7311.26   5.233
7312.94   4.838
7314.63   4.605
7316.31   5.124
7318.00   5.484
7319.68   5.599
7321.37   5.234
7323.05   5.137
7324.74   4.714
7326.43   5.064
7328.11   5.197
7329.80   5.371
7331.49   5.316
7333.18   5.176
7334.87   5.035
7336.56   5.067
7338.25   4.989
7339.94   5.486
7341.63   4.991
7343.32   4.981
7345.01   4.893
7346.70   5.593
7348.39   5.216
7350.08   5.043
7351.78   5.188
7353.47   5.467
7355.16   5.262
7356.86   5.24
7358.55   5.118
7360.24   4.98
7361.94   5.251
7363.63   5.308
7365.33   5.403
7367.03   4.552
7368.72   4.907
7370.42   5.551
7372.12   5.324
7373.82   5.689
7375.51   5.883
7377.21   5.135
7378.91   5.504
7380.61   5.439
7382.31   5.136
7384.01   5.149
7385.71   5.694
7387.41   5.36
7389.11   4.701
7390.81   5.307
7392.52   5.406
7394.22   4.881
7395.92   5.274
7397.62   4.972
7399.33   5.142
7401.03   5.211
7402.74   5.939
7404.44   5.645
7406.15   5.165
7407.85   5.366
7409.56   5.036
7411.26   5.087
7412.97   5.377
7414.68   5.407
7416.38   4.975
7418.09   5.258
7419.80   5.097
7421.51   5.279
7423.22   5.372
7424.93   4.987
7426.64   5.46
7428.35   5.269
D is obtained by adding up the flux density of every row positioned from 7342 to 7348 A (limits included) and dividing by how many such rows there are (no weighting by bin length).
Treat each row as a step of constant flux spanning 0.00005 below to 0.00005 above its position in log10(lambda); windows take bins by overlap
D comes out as 5.16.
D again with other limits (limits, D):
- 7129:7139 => 4.46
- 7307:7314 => 4.99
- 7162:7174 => 4.67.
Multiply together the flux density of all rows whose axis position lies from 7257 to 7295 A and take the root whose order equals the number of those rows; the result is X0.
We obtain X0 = 4.9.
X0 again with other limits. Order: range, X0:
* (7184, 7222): 4.5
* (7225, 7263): 4.8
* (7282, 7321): 5.0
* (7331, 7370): 5.1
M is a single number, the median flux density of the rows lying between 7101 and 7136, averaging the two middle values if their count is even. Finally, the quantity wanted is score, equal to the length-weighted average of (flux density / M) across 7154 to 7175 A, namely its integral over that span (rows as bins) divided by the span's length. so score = 1.01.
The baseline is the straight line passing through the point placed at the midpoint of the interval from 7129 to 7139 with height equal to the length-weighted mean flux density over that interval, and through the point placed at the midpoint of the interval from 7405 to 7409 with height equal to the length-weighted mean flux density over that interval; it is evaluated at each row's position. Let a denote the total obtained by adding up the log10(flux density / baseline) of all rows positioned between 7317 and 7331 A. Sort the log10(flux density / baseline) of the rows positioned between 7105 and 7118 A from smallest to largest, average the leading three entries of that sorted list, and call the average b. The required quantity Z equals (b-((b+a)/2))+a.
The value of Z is 0.07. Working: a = 0.13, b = 0.006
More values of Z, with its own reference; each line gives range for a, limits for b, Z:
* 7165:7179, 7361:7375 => 0.04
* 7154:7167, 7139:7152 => 0.04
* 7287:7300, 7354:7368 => -0.05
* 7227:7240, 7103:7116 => -0.05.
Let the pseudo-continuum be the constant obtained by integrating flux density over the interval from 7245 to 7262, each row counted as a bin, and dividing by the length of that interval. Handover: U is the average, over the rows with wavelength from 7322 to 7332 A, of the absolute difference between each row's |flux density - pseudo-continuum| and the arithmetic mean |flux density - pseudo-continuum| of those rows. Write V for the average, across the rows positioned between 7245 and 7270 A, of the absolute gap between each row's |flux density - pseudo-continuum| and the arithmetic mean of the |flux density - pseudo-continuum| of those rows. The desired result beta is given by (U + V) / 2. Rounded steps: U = 0.12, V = 0.157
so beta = 0.14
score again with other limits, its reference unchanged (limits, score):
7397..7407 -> 1.16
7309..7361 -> 1.12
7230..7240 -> 1.01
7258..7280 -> 1.07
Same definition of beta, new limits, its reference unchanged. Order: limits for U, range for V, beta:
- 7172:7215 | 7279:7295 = 0.18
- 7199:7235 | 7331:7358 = 0.19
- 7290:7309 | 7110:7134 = 0.22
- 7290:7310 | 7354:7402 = 0.18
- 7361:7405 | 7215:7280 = 0.20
